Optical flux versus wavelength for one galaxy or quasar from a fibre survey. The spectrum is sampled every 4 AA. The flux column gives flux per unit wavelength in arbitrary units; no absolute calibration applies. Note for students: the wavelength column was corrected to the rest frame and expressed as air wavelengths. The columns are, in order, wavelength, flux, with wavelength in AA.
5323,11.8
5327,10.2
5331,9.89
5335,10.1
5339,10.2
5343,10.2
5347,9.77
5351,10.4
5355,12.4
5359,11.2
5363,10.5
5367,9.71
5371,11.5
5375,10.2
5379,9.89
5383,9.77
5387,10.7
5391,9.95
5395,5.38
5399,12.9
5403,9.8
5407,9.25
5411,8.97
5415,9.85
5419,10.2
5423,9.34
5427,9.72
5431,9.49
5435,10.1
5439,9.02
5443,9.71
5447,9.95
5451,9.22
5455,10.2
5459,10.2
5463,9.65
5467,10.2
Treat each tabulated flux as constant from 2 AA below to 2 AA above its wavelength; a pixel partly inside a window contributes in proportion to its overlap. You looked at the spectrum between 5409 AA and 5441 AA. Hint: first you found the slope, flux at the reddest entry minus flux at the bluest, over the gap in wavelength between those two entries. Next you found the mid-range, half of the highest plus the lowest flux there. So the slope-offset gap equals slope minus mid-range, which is -9.6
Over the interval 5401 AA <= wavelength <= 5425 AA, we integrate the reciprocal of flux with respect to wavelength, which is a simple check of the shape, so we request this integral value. 2.5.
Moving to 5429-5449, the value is 2.1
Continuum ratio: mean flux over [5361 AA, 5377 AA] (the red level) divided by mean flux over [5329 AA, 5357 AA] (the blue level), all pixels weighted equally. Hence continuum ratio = 1.01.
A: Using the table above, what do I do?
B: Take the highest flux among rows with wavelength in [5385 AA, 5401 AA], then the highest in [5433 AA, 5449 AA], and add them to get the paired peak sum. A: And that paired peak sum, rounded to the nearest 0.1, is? 23.0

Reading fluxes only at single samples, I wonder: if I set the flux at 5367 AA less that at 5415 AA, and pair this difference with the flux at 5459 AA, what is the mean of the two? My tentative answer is 5.03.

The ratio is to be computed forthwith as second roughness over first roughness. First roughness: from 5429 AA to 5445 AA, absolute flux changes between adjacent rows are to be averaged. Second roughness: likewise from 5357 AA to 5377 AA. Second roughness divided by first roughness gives 1.4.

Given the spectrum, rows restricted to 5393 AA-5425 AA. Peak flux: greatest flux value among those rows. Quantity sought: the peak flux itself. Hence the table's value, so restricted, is 12.9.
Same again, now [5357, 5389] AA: 11.5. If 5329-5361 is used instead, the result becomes 12.4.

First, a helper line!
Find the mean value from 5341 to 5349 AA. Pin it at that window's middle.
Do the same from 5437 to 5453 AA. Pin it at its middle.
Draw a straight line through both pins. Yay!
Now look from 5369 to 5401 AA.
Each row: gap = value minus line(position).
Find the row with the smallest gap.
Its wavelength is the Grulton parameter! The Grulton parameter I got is 5395 AA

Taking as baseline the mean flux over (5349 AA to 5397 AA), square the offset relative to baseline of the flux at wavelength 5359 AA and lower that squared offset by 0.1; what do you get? 1.0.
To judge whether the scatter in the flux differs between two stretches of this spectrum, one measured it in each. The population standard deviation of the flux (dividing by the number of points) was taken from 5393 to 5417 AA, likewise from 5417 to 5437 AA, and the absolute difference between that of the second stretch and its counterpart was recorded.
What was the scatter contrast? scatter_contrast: 1.9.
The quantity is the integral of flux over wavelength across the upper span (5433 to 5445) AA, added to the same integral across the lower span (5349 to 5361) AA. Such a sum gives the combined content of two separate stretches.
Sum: 251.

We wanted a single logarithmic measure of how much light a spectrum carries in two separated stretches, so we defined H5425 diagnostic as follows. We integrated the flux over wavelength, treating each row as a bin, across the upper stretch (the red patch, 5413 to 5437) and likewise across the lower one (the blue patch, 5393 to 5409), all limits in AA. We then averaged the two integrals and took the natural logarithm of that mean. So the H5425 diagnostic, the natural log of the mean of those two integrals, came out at 5.258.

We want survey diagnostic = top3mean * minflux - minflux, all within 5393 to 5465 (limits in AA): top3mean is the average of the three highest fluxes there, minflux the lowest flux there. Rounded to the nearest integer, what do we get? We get 54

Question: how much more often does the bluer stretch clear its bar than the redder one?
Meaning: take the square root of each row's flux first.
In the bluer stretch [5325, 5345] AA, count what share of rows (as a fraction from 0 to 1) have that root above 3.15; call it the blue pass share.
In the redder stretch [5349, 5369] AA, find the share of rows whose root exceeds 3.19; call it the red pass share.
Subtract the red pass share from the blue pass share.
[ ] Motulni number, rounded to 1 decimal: 0.0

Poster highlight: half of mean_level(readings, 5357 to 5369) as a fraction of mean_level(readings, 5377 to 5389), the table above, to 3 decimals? 0.517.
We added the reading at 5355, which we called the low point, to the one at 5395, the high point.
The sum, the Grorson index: 18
